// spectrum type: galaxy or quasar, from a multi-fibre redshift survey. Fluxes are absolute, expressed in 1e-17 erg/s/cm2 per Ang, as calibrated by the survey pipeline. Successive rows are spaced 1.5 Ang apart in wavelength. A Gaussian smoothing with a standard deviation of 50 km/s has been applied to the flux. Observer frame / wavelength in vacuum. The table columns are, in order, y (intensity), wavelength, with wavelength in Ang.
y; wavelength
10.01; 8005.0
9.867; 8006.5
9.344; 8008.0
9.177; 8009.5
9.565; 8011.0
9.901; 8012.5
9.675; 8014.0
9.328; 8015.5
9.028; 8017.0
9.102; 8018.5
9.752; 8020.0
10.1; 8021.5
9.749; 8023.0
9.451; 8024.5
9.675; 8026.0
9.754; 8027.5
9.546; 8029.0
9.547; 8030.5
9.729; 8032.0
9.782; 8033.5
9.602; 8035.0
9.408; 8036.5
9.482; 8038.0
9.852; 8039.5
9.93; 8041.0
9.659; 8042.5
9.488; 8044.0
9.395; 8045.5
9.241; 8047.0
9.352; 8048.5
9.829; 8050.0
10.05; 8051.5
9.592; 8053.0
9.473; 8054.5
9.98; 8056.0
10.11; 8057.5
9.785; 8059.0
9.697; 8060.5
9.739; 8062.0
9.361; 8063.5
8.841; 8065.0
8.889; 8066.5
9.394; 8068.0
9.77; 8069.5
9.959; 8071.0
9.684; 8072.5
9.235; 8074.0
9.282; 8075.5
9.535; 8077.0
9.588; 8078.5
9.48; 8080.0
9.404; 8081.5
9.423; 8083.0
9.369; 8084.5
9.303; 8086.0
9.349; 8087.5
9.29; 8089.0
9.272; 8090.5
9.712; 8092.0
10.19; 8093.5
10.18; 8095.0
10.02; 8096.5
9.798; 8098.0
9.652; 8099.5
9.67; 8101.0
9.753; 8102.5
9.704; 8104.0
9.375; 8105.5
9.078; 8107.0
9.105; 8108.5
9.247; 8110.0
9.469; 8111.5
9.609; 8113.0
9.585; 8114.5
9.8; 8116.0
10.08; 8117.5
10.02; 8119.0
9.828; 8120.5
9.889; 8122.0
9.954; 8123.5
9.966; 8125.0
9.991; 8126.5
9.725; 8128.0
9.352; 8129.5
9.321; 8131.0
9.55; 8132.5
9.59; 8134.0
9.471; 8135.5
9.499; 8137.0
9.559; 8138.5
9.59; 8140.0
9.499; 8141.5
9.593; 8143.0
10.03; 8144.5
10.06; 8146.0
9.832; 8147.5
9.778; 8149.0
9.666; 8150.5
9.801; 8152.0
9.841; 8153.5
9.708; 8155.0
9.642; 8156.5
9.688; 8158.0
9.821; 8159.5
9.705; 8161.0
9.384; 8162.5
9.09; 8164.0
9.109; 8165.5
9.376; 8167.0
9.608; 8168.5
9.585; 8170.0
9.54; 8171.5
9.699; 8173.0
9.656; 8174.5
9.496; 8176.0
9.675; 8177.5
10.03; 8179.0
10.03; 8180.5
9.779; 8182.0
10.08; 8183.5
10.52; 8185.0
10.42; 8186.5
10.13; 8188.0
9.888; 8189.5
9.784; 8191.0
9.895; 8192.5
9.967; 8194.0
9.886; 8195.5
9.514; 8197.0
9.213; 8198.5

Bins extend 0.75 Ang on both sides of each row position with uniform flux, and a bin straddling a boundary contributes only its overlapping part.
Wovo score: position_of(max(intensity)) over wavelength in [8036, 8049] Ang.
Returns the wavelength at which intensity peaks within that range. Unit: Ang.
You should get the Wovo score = 8041.0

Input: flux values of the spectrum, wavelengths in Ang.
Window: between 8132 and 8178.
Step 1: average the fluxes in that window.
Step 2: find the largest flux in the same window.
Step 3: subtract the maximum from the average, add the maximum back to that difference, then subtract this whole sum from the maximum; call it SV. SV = 0.44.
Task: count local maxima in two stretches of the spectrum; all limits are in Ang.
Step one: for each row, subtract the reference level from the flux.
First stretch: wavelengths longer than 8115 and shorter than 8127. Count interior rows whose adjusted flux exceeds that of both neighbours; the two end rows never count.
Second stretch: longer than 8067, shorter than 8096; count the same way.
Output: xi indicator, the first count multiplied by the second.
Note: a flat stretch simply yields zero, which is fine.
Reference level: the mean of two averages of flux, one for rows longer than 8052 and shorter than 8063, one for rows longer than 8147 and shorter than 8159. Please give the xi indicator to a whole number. 5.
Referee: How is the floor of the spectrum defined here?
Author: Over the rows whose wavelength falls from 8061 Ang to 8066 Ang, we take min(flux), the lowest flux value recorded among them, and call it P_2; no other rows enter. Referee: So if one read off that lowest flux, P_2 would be 8.841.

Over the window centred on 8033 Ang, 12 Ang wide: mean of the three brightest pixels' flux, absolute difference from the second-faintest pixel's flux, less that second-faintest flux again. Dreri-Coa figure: -9.21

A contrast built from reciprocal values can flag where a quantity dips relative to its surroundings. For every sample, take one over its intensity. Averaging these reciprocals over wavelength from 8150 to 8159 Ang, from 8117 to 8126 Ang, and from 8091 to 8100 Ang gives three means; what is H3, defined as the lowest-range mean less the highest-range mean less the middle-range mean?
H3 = -0.102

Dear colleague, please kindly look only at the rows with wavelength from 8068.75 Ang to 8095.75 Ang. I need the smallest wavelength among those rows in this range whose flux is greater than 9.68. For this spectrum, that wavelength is 8069.5 Ang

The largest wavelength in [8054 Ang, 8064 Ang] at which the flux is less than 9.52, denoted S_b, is 8063.5 Ang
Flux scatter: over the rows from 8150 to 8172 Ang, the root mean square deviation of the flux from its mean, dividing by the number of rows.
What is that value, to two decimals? 0.23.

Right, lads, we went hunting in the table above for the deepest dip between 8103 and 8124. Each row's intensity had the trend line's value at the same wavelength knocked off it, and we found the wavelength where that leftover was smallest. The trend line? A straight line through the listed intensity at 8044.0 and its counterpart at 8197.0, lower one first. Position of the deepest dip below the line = 8107.0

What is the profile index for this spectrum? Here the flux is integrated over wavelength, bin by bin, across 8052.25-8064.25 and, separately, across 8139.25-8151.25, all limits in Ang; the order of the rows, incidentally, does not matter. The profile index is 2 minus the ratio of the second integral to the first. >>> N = 1.00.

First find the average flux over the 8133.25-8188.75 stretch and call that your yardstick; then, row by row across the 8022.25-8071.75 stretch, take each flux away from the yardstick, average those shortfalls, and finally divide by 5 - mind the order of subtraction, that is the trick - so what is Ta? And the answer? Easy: 0.022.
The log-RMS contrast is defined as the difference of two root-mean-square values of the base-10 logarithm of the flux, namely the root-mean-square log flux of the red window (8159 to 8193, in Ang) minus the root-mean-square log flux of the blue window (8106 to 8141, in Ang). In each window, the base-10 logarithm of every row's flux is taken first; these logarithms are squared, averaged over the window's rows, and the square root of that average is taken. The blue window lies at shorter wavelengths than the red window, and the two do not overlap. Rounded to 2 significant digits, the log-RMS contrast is 0.0058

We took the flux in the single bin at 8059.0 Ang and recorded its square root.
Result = 3.13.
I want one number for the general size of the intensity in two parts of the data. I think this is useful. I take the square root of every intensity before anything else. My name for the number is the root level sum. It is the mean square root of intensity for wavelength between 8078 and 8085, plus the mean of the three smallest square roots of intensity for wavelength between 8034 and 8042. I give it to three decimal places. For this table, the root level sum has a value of 6.156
